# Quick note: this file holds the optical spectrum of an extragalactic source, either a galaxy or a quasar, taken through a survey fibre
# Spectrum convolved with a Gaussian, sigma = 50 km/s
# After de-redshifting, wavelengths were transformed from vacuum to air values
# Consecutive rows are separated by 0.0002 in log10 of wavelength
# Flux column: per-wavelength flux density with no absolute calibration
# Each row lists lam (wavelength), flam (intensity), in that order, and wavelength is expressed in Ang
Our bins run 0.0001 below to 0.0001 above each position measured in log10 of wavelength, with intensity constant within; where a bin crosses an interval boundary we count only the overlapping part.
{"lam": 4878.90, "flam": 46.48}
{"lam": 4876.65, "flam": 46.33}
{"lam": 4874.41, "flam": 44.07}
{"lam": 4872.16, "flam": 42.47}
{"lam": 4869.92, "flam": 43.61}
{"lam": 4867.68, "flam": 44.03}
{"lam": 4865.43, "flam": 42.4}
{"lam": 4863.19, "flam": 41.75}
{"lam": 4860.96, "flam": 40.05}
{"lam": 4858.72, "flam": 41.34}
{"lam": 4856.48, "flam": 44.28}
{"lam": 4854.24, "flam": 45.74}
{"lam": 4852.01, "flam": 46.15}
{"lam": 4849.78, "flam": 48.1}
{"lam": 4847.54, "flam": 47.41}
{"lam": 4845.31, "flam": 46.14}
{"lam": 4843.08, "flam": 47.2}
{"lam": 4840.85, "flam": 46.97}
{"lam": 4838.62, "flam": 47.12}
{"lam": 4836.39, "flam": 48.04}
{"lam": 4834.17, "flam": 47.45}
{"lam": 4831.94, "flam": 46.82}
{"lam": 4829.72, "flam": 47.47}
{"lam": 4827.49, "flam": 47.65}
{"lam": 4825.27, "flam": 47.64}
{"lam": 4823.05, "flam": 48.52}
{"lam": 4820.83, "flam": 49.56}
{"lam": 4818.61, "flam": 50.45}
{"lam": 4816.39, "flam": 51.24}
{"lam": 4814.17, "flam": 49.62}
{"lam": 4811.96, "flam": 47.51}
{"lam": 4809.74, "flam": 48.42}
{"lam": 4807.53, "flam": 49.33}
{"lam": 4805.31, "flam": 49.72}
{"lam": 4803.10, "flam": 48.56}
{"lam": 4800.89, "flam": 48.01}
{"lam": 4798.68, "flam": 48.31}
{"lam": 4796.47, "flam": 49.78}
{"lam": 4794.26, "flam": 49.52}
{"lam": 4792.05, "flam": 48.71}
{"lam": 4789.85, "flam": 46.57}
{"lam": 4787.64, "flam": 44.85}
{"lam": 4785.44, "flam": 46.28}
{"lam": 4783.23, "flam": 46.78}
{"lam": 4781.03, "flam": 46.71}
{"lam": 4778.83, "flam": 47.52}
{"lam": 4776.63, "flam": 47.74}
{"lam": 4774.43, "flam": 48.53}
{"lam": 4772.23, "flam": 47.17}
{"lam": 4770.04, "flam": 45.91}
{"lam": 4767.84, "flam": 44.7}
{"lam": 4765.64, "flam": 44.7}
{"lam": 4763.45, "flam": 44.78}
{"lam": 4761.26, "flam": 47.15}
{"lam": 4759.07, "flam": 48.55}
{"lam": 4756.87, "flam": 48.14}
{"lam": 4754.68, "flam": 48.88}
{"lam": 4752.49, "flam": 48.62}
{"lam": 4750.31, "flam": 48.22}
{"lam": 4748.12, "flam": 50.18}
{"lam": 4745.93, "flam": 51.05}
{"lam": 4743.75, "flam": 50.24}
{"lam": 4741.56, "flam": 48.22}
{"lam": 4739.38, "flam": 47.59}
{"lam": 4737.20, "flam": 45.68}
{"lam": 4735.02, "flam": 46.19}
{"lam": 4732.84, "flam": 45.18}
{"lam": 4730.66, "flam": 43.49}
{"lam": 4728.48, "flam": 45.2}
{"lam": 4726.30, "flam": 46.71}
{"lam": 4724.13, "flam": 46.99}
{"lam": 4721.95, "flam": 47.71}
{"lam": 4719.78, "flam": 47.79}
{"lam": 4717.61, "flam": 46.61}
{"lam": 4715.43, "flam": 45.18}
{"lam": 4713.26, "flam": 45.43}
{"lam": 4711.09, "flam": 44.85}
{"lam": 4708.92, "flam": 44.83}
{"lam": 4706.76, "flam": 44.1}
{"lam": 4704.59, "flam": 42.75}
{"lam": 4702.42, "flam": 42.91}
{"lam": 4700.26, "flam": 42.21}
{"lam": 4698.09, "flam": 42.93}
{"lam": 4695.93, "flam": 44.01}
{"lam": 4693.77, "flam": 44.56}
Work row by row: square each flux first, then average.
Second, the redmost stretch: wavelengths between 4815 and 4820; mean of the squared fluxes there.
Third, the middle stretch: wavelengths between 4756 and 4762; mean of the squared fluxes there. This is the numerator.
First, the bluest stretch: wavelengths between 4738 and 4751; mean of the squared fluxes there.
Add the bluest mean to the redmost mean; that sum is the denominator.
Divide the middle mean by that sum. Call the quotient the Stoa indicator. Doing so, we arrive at 0.46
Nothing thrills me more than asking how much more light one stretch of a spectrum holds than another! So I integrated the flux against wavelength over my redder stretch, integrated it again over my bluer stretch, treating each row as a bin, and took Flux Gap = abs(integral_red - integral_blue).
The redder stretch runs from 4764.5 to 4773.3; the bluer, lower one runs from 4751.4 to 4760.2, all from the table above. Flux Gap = 25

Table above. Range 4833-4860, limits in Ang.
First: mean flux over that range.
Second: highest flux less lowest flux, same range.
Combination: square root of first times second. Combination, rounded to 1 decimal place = 17.7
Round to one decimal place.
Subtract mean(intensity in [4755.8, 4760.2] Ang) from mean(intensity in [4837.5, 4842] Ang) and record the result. -1.3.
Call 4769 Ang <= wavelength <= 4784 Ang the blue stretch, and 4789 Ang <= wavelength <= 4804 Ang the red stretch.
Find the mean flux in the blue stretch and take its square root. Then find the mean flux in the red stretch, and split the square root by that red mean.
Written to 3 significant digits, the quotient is 0.142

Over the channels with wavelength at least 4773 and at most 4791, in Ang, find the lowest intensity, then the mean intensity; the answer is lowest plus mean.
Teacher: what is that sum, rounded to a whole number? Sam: 92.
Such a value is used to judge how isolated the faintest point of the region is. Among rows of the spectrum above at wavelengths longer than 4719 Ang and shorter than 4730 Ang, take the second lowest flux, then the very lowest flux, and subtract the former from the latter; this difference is -1.5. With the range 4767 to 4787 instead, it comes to -1.2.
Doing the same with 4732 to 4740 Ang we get -0.5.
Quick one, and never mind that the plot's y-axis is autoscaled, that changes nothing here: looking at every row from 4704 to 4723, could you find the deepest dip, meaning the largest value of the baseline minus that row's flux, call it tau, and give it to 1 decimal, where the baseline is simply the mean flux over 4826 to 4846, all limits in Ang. 4.5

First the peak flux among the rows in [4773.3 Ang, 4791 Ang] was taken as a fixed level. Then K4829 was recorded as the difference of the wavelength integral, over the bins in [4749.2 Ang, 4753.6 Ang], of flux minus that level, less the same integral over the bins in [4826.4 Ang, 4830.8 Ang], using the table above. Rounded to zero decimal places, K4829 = 4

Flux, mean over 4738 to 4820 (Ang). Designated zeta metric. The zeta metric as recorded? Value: 48.06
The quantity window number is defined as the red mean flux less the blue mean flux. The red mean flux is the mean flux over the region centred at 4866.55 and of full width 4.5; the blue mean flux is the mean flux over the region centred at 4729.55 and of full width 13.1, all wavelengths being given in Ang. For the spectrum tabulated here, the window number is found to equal -2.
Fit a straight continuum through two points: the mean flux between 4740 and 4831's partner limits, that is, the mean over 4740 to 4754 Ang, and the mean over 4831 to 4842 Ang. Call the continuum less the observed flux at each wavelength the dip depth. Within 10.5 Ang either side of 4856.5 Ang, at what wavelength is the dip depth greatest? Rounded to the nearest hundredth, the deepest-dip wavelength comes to 4860.96 Ang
